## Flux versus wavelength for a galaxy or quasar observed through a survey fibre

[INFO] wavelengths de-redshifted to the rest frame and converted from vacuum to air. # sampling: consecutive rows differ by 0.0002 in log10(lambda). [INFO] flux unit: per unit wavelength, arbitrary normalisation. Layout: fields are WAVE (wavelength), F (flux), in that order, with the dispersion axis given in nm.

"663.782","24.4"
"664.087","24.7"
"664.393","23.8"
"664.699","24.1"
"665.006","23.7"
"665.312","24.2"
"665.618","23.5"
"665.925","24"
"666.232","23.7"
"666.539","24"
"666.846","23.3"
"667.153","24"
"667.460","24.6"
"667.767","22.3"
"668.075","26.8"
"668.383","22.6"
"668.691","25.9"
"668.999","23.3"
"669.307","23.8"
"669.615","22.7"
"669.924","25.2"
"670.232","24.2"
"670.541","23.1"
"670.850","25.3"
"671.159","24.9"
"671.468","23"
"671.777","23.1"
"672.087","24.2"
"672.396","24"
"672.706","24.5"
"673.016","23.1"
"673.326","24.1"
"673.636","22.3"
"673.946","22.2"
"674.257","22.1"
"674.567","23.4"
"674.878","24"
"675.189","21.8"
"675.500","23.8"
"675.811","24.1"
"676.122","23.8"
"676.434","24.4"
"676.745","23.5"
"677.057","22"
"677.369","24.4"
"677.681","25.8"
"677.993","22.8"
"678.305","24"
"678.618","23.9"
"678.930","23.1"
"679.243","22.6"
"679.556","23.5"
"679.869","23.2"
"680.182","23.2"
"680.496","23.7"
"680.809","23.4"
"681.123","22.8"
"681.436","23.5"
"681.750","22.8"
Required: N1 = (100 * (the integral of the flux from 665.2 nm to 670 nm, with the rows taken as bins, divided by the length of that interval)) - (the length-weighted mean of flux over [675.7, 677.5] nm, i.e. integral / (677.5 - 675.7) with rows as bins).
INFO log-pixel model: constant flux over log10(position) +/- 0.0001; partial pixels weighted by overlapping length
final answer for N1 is 2373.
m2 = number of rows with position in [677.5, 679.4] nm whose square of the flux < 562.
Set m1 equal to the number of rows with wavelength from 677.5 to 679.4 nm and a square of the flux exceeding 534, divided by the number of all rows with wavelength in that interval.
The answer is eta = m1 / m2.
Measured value 0.167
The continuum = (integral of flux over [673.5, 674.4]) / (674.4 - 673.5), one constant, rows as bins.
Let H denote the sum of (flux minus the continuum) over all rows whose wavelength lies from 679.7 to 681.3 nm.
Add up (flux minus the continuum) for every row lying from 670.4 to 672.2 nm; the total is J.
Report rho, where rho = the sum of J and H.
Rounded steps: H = 5.3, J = 10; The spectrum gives 16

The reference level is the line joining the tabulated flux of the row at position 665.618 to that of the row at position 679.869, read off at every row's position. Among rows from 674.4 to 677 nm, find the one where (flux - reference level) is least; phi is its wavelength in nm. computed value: 675.189 nm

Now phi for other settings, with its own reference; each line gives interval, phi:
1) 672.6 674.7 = 674.257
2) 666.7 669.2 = 667.767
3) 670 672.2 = 671.468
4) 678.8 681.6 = 679.243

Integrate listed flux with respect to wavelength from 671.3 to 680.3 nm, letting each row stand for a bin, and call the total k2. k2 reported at 211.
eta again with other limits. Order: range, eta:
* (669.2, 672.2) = 0.150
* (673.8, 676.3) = 0.156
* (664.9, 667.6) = 0.250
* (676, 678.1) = 0.238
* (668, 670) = 0.238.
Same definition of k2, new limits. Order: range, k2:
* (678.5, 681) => 58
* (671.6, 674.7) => 72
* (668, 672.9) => 118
